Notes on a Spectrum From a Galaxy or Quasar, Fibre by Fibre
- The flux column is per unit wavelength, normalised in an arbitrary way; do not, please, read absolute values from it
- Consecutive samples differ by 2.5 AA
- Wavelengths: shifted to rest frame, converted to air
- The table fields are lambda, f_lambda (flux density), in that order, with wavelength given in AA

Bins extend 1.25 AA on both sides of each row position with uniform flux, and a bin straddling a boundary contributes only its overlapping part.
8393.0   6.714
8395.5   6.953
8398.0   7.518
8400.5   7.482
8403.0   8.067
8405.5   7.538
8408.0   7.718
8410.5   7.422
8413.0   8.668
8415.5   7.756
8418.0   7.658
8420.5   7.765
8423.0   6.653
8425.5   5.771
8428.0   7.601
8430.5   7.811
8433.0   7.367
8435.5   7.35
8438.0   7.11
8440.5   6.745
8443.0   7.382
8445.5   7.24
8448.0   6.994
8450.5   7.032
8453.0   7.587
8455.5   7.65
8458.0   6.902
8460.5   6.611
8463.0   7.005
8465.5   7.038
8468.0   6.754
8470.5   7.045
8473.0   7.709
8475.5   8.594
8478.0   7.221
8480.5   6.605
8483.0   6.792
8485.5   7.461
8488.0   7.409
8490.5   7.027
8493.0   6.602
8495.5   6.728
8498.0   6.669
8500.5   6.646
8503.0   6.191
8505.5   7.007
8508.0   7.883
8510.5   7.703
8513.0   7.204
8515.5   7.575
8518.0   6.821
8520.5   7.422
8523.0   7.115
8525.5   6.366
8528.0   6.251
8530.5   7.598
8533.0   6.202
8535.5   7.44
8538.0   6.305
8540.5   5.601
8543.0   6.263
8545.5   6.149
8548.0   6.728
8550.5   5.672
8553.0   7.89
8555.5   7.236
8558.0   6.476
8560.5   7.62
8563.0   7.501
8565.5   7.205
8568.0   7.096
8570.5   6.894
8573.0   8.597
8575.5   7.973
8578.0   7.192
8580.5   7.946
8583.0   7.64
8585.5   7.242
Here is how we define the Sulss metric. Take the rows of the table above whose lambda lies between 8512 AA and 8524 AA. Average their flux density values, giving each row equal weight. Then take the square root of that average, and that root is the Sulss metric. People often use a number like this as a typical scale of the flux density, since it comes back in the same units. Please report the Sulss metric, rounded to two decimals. 2.69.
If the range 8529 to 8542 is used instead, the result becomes 2.57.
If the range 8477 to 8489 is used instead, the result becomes 2.66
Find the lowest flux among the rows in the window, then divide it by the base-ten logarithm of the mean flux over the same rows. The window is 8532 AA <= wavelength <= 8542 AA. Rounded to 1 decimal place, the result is 7.0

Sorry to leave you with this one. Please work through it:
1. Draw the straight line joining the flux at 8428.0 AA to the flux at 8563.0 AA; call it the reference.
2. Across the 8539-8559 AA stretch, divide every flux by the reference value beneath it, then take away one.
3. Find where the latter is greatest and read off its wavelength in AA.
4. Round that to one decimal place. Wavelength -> 8553.0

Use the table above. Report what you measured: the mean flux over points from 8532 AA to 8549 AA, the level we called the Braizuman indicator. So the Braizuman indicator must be 6.38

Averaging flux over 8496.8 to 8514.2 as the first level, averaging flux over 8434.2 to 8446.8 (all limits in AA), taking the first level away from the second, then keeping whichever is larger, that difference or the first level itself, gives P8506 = 7.0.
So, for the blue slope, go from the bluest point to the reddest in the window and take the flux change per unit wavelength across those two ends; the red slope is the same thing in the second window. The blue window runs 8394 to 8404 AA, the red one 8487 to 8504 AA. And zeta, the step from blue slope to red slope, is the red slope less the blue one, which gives -0.23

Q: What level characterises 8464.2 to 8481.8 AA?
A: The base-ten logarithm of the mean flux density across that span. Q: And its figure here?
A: 0.862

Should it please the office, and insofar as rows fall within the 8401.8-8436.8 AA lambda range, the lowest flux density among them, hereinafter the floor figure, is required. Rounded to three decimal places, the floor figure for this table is 5.771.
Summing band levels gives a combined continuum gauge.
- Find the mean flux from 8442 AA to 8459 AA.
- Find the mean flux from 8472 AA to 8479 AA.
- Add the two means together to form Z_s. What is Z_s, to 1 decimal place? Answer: 15.1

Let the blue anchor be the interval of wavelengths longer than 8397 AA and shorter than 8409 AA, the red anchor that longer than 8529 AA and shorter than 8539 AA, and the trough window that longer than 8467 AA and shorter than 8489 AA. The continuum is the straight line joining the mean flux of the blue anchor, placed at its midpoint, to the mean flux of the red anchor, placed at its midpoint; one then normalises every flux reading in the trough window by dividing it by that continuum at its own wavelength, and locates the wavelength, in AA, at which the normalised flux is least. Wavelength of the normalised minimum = 8480.5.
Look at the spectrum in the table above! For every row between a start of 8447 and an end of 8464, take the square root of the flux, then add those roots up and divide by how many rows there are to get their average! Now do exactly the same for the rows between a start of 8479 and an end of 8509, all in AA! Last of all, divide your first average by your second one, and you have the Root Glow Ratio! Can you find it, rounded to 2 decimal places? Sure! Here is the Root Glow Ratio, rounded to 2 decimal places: 1.01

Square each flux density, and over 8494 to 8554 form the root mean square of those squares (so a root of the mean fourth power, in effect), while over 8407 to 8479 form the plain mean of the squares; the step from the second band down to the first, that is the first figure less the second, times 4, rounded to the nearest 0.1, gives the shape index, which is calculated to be -24.7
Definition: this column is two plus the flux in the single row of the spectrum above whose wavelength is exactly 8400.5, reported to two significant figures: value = 9.5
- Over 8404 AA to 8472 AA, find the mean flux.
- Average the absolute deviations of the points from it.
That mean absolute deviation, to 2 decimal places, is 0.41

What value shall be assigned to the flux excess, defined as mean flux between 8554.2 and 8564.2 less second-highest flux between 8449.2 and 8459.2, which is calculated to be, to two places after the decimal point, -0.38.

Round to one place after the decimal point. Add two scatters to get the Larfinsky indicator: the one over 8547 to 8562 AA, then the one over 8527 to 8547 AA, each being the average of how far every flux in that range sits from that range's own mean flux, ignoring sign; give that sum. 1.2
